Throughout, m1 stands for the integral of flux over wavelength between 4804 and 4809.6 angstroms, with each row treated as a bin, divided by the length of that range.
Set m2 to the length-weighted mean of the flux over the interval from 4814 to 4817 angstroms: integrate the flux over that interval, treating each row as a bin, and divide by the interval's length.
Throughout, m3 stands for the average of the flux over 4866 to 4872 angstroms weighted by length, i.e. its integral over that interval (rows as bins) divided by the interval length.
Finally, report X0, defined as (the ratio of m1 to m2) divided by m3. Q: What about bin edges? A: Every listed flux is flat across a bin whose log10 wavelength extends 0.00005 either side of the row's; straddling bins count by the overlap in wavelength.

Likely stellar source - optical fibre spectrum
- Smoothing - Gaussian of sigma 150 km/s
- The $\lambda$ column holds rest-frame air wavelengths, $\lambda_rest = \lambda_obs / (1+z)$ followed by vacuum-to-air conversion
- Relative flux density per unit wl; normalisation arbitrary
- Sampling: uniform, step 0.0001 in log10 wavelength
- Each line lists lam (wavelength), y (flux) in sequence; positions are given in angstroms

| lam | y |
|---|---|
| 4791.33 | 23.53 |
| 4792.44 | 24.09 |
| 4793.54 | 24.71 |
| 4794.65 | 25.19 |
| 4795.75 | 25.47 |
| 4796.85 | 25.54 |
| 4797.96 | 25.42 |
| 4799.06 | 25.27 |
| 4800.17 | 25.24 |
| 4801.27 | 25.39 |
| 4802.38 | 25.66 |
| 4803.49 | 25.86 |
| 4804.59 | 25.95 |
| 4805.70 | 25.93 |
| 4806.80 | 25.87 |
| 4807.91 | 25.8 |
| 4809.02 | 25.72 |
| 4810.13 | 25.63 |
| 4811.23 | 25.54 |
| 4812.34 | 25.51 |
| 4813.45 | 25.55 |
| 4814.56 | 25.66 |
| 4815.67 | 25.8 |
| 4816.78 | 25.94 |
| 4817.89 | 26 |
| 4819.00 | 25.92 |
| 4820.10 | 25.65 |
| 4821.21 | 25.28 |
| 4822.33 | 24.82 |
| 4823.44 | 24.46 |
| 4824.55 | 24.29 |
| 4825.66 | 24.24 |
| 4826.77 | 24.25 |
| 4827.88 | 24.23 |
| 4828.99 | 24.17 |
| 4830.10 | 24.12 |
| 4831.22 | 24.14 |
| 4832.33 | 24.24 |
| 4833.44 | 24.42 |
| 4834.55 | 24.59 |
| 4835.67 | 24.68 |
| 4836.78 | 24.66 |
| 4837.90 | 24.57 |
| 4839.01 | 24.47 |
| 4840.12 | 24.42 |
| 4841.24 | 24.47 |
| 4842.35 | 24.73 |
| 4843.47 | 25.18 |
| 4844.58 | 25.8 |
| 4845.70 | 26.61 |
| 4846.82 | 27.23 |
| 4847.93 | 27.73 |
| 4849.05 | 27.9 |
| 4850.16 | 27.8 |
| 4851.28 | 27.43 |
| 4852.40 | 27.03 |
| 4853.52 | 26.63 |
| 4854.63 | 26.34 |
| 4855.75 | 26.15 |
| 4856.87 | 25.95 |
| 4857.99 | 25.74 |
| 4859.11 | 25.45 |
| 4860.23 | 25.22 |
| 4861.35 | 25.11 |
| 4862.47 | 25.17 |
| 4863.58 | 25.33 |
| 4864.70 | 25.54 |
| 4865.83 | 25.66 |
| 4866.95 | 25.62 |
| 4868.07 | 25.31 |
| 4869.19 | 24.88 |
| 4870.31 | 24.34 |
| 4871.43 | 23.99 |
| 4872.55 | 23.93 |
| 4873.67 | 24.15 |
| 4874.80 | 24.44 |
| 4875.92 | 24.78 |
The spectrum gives 0.0403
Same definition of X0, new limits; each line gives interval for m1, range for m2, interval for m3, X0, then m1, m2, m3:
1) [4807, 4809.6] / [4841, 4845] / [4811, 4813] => 0.0402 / 25.7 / 25.1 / 25.5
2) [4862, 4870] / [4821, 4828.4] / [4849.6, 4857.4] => 0.0387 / 25.3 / 24.5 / 26.8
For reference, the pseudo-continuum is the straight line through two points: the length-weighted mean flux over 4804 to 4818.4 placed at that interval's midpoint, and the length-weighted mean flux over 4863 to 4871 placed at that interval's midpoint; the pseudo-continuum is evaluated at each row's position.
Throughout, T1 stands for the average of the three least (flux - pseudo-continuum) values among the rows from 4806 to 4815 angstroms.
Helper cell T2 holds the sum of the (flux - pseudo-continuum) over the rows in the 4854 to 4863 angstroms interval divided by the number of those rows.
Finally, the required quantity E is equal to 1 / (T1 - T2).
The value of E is -1.8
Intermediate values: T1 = -0.2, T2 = 0.3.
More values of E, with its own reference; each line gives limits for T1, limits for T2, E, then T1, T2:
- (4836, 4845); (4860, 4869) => -0.9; -1.0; 0.1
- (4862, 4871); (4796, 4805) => -8.5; -0.4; -0.3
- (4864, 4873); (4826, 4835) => 5.0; -1.1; -1.3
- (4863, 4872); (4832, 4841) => 4.6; -0.8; -1.0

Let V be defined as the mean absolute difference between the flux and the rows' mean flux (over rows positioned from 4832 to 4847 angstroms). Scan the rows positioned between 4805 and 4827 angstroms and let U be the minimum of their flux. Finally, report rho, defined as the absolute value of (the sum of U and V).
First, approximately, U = 24.24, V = 0.69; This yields 24.9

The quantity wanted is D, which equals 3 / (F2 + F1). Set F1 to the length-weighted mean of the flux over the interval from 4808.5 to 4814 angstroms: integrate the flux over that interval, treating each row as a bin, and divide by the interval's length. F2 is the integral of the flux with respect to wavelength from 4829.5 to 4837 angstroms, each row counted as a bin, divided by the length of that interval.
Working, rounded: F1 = 25.6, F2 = 24.4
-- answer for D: 0.0600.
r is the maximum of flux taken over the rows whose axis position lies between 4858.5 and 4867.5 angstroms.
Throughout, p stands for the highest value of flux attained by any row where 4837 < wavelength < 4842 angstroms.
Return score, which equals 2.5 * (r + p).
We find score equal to 126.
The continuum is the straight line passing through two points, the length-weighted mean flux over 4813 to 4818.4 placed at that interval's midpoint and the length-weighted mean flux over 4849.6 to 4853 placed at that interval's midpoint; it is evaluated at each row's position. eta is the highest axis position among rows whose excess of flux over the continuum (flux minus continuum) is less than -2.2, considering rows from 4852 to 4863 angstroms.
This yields 4862.47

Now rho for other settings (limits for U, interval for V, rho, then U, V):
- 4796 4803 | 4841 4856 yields 26.1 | 25.24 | 0.91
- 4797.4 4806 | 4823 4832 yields 25.3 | 25.24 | 0.07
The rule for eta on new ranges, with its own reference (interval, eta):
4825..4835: 4832.33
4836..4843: 4842.35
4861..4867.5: 4866.95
